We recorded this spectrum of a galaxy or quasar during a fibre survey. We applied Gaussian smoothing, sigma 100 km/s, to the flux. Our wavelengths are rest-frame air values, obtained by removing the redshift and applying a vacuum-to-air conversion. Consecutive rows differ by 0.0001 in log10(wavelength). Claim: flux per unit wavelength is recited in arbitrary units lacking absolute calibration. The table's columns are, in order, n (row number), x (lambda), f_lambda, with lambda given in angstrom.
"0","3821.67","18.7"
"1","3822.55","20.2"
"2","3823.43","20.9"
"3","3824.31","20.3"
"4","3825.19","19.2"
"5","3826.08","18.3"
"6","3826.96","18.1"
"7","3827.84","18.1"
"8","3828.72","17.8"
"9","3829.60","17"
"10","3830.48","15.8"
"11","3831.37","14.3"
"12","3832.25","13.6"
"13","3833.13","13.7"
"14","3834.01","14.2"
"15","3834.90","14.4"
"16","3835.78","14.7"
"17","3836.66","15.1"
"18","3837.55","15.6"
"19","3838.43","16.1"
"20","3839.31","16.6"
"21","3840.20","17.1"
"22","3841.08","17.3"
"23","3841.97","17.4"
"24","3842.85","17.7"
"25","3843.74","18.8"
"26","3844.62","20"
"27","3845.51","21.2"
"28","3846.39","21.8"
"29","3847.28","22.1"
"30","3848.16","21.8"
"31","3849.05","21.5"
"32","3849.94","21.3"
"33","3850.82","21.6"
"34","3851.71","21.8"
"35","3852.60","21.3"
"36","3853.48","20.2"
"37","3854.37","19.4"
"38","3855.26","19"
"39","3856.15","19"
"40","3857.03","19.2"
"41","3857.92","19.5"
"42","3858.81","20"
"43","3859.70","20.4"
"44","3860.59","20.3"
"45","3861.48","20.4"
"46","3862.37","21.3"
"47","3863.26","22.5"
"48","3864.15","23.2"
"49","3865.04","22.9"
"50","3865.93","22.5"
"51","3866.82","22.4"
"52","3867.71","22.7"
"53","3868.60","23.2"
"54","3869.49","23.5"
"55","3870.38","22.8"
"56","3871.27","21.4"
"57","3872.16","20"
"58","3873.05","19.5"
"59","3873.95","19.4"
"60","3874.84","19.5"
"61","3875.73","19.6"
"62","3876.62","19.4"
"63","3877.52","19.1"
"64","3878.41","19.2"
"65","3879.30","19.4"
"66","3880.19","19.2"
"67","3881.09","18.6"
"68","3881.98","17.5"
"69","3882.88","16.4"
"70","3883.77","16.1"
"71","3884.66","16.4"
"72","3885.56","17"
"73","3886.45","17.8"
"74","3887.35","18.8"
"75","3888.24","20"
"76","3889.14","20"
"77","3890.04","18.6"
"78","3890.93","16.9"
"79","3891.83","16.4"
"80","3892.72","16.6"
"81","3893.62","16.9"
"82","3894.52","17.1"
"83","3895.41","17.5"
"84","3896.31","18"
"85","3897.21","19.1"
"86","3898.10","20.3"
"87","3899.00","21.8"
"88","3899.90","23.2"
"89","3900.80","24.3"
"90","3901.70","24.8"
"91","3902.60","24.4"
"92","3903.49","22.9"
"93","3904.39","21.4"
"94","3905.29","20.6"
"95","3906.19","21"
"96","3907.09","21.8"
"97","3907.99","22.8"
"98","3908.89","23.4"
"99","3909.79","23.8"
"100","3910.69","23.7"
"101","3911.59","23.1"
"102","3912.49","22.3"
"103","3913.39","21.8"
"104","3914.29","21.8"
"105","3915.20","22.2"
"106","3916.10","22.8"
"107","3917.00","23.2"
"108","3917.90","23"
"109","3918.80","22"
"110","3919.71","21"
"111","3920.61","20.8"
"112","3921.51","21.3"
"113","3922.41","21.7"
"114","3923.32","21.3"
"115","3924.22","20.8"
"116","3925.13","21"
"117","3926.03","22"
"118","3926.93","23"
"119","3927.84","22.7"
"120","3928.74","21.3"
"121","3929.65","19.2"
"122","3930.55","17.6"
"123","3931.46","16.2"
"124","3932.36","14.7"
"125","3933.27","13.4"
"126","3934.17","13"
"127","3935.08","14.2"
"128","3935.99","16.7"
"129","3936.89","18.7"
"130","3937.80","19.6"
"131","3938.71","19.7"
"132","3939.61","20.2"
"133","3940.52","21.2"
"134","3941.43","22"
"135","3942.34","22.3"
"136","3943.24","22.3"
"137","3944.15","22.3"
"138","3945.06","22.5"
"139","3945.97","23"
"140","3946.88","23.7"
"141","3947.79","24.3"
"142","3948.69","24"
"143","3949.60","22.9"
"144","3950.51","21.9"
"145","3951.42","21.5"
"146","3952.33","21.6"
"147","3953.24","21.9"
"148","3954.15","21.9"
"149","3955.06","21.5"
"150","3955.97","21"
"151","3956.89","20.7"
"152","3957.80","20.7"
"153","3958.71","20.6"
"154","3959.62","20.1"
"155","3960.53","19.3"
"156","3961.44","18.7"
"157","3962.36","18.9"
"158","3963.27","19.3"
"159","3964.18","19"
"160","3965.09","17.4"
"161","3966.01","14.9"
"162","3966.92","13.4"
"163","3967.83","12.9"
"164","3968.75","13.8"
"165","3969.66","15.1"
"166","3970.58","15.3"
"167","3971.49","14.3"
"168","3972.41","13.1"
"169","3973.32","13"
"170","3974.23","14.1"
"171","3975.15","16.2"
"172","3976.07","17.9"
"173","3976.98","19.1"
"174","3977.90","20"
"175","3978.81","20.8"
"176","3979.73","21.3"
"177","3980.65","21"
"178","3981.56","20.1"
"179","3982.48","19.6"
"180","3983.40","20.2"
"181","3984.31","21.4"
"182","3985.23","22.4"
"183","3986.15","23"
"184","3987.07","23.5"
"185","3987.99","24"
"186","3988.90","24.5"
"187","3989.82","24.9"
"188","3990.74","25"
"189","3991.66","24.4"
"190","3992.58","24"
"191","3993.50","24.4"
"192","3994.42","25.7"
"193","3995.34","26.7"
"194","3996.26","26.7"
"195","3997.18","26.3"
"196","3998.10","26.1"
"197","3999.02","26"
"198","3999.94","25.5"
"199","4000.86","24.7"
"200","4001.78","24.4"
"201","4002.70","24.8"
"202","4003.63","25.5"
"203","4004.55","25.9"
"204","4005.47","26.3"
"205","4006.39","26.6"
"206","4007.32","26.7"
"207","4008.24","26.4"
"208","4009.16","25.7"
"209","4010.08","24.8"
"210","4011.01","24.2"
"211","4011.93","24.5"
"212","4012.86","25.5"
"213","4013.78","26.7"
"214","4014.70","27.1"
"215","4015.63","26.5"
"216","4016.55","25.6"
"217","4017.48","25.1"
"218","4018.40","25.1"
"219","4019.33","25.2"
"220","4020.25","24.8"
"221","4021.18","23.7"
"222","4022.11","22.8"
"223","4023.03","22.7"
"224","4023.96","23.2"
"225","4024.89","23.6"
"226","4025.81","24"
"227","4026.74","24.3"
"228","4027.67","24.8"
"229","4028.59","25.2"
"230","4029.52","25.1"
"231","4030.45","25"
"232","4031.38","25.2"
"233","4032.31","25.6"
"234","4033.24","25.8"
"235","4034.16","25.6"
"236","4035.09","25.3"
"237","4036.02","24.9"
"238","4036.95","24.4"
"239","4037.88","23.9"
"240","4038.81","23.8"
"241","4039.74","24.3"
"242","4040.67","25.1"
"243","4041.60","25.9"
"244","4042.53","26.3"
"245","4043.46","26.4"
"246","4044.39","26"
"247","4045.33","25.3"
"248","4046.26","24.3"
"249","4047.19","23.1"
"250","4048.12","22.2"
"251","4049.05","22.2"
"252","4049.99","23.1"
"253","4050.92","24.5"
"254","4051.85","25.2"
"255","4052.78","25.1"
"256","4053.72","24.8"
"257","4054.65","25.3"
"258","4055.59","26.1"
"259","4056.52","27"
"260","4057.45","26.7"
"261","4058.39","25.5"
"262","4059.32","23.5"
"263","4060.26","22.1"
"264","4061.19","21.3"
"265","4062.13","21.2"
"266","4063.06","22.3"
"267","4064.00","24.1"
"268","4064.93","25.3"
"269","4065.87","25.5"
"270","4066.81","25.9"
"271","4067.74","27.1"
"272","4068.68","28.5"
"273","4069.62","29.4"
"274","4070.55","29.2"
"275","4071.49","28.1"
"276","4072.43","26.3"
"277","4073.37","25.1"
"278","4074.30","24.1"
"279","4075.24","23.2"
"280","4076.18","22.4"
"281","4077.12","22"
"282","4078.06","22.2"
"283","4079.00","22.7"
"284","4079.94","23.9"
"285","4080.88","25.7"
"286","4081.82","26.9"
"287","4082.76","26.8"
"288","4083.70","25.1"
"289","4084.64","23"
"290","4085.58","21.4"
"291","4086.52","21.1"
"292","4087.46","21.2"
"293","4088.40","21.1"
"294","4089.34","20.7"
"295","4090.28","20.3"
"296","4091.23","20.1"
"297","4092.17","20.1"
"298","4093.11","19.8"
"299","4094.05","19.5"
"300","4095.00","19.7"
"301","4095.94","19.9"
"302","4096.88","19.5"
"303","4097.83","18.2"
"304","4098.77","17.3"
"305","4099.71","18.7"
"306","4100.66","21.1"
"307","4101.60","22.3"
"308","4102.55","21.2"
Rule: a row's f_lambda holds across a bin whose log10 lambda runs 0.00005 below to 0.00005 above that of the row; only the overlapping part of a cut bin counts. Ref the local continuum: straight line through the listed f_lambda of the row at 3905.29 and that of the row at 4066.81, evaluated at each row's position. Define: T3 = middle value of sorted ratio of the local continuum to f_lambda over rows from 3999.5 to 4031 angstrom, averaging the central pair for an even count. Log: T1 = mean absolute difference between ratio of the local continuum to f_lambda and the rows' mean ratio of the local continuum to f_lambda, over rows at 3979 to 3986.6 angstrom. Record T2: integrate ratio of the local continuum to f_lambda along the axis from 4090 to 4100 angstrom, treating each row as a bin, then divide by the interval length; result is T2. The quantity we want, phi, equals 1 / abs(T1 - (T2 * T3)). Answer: 0.77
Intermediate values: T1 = 0.05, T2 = 1.39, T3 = 0.97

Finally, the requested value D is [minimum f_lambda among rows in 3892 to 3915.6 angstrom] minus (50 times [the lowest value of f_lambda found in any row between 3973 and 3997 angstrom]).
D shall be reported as -633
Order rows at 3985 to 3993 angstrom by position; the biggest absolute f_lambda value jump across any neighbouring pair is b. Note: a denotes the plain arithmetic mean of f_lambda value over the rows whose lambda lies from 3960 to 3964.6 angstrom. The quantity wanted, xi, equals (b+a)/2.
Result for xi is 9.8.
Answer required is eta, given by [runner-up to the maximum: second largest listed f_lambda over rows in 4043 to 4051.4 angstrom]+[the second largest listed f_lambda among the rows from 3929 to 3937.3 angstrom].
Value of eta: 45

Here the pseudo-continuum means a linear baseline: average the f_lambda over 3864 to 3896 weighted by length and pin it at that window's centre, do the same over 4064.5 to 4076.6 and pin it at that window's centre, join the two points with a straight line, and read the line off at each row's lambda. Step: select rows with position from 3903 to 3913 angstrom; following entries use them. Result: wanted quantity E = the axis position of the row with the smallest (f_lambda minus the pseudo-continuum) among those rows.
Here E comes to 3905.29 angstrom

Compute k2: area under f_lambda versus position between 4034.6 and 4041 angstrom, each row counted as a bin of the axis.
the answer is 157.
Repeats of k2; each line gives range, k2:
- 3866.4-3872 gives 126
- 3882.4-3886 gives 59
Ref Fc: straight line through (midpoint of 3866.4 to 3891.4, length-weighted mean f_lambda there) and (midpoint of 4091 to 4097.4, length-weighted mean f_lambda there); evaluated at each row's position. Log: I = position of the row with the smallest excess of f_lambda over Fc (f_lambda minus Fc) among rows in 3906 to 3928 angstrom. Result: 3924.22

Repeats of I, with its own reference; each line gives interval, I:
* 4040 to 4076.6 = 4062.13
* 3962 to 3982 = 3967.83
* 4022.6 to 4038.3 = 4023.03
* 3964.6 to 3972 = 3967.83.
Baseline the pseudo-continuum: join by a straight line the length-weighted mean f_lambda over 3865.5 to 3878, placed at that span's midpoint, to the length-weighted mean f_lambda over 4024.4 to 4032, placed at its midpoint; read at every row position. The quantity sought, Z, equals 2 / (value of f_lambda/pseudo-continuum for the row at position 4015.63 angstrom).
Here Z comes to 1.84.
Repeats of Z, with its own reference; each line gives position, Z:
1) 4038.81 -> 2.09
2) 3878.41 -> 2.21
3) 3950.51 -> 2.09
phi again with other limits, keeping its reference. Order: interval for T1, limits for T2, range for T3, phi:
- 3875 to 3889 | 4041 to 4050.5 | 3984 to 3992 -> 1.07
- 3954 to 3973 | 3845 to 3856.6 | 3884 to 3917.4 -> 1.57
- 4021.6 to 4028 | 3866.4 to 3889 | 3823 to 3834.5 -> 0.99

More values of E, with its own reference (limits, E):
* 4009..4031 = 4023.03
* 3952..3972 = 3967.83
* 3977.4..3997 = 3982.48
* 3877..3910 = 3883.77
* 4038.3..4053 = 4049.05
